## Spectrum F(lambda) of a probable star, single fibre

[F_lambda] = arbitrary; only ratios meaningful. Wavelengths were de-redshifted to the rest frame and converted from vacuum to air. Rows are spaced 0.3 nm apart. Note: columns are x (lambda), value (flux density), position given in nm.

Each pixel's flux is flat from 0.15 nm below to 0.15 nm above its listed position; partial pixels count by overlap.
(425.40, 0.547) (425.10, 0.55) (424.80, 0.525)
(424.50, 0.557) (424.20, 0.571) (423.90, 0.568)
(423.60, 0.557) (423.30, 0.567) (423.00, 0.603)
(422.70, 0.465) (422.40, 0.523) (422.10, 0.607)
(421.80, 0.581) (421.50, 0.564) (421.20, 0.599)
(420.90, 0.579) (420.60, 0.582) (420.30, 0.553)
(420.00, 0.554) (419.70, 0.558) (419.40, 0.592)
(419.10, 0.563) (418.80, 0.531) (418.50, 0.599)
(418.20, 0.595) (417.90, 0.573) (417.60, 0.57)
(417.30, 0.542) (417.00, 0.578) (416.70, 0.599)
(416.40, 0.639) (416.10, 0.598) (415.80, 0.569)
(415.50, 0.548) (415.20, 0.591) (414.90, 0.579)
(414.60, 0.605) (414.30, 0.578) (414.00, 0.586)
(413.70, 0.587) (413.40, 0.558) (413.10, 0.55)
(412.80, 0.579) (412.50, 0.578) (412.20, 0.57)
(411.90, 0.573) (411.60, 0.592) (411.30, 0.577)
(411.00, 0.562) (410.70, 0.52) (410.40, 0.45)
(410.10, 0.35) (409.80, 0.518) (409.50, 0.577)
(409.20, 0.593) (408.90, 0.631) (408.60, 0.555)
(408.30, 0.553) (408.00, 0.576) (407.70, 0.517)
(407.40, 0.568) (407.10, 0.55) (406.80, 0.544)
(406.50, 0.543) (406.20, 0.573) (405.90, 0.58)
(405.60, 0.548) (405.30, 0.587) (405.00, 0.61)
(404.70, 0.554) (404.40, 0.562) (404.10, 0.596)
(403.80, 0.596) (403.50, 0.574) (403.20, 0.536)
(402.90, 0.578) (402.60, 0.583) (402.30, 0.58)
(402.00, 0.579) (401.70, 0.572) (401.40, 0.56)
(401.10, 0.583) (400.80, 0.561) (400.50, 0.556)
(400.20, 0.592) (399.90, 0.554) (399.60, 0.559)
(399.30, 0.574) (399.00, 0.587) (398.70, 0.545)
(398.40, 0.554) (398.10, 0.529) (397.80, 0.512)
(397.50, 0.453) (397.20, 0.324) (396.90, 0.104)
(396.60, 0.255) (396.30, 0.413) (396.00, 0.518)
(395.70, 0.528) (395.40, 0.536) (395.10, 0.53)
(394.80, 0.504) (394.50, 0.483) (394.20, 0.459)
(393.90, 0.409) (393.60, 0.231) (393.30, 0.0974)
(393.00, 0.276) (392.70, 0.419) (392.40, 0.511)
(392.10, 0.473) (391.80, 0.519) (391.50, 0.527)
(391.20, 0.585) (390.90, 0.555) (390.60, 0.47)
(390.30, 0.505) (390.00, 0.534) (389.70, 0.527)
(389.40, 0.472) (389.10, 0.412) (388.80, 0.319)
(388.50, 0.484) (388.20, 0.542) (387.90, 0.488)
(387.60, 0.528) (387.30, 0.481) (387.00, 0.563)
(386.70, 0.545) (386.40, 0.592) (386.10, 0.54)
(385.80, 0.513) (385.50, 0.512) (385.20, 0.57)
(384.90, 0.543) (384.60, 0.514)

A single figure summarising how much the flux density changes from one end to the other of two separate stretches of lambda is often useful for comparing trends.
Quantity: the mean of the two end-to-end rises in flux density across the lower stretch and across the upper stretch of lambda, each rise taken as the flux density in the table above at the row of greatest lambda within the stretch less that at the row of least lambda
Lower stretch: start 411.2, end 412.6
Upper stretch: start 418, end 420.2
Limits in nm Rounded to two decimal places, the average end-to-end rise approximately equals -0.02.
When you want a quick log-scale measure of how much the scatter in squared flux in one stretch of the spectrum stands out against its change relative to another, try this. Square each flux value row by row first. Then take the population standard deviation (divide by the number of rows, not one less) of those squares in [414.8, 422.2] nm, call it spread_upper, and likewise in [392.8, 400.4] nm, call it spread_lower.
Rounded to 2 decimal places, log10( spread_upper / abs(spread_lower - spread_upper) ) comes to -0.46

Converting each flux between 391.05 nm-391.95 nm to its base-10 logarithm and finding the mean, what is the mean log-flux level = -0.265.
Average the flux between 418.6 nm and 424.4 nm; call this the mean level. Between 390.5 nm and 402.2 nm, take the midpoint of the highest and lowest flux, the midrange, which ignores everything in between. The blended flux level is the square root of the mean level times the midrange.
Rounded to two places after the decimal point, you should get 0.44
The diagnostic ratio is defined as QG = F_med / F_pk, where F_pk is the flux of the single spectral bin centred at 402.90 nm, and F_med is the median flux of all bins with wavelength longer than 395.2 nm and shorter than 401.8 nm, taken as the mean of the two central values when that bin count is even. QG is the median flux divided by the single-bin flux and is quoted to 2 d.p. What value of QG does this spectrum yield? 0.95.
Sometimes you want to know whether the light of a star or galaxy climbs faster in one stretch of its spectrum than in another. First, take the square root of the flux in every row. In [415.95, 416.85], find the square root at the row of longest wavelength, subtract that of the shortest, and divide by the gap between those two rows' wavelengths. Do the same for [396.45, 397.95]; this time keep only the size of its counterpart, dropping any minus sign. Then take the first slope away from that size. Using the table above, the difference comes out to 0.17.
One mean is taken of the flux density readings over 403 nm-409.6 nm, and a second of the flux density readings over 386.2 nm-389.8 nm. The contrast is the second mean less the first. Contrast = -0.07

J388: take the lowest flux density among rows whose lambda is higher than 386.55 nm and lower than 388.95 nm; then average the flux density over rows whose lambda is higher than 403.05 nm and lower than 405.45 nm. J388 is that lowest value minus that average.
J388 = -0.26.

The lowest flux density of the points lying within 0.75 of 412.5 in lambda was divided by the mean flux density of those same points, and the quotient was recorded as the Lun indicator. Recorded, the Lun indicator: 0.96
